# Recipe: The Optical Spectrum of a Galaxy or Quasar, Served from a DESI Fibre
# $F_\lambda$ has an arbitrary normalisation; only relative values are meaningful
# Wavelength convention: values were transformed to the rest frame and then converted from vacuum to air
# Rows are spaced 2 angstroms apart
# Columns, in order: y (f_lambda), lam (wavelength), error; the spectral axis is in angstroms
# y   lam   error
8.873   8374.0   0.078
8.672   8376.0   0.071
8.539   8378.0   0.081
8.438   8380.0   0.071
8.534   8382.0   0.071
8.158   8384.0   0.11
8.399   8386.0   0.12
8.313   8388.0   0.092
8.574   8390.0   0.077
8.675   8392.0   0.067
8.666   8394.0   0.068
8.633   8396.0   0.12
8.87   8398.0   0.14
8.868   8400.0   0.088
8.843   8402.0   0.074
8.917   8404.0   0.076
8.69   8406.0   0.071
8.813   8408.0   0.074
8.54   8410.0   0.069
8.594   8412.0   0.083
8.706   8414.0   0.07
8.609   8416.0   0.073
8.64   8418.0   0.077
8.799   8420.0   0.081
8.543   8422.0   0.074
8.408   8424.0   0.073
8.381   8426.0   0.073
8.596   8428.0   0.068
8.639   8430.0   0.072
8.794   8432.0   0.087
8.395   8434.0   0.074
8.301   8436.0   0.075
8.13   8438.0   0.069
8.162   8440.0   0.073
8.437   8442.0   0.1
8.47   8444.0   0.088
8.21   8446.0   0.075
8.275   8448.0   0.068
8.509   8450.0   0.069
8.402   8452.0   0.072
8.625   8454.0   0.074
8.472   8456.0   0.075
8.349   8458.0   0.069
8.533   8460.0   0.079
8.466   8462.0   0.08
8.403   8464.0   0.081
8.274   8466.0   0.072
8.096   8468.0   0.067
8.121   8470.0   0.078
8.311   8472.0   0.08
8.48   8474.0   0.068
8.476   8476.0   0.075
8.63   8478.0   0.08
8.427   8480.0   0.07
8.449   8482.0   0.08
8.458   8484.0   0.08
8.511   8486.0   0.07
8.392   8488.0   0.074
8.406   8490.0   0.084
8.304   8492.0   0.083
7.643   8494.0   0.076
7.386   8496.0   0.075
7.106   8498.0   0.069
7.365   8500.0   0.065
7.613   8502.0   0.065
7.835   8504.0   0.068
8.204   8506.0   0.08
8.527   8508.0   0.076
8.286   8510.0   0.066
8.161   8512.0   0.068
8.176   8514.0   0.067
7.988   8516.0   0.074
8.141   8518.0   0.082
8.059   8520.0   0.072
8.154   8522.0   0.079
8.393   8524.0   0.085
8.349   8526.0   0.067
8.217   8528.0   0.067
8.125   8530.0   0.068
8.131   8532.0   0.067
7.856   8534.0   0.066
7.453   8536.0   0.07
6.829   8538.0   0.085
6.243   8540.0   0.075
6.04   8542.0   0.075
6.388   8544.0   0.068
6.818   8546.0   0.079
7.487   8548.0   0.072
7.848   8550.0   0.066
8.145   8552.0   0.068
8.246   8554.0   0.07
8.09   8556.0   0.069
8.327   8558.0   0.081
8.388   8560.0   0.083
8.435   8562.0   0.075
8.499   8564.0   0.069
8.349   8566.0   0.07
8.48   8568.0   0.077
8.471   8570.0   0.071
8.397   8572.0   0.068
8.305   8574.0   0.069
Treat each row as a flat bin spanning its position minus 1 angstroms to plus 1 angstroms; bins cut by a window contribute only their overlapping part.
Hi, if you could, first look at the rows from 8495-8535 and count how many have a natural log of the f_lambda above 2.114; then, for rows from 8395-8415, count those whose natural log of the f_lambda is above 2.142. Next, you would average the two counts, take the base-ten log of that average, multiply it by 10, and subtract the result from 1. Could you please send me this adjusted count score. -7.5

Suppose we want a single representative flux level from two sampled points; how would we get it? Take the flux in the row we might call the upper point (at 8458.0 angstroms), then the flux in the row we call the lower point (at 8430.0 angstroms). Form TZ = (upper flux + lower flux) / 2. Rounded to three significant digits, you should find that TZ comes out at 8.49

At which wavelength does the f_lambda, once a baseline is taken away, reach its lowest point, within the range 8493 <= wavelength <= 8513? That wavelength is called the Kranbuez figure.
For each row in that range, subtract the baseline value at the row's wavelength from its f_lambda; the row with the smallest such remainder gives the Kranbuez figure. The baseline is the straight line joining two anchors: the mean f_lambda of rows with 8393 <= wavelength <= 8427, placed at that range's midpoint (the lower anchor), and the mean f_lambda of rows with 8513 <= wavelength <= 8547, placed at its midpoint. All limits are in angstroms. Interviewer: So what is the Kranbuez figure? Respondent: 8498.0 angstroms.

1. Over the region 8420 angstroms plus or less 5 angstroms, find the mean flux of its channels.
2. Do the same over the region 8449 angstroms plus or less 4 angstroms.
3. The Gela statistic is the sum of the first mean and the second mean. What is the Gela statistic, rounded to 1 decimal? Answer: 16.9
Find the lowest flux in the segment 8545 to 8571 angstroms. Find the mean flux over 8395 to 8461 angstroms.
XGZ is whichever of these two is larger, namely 8.55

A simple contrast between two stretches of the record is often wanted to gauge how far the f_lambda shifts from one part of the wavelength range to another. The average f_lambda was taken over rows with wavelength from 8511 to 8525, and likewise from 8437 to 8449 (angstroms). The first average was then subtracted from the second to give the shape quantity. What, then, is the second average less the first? 0.1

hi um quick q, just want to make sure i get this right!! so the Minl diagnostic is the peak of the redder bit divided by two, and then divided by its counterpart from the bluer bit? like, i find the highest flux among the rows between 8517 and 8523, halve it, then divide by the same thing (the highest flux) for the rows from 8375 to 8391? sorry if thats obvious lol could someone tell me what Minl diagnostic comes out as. 0.47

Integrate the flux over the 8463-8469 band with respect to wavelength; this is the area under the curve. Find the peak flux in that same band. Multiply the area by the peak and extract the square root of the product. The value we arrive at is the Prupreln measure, 20.4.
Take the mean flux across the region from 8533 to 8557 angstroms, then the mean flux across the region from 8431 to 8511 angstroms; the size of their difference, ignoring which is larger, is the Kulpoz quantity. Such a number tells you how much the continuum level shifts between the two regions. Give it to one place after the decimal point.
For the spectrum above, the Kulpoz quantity 1.0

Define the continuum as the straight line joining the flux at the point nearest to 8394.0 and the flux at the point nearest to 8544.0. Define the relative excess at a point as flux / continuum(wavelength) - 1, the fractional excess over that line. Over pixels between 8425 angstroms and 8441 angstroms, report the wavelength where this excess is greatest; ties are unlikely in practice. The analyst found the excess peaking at 8432.0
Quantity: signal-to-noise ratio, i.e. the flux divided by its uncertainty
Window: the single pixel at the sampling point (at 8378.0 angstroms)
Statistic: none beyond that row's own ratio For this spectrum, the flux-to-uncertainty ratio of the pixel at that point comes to 105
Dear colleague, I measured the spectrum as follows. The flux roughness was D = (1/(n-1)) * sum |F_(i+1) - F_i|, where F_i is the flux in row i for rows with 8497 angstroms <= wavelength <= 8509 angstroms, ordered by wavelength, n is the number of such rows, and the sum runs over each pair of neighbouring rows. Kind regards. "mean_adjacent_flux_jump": 0.28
